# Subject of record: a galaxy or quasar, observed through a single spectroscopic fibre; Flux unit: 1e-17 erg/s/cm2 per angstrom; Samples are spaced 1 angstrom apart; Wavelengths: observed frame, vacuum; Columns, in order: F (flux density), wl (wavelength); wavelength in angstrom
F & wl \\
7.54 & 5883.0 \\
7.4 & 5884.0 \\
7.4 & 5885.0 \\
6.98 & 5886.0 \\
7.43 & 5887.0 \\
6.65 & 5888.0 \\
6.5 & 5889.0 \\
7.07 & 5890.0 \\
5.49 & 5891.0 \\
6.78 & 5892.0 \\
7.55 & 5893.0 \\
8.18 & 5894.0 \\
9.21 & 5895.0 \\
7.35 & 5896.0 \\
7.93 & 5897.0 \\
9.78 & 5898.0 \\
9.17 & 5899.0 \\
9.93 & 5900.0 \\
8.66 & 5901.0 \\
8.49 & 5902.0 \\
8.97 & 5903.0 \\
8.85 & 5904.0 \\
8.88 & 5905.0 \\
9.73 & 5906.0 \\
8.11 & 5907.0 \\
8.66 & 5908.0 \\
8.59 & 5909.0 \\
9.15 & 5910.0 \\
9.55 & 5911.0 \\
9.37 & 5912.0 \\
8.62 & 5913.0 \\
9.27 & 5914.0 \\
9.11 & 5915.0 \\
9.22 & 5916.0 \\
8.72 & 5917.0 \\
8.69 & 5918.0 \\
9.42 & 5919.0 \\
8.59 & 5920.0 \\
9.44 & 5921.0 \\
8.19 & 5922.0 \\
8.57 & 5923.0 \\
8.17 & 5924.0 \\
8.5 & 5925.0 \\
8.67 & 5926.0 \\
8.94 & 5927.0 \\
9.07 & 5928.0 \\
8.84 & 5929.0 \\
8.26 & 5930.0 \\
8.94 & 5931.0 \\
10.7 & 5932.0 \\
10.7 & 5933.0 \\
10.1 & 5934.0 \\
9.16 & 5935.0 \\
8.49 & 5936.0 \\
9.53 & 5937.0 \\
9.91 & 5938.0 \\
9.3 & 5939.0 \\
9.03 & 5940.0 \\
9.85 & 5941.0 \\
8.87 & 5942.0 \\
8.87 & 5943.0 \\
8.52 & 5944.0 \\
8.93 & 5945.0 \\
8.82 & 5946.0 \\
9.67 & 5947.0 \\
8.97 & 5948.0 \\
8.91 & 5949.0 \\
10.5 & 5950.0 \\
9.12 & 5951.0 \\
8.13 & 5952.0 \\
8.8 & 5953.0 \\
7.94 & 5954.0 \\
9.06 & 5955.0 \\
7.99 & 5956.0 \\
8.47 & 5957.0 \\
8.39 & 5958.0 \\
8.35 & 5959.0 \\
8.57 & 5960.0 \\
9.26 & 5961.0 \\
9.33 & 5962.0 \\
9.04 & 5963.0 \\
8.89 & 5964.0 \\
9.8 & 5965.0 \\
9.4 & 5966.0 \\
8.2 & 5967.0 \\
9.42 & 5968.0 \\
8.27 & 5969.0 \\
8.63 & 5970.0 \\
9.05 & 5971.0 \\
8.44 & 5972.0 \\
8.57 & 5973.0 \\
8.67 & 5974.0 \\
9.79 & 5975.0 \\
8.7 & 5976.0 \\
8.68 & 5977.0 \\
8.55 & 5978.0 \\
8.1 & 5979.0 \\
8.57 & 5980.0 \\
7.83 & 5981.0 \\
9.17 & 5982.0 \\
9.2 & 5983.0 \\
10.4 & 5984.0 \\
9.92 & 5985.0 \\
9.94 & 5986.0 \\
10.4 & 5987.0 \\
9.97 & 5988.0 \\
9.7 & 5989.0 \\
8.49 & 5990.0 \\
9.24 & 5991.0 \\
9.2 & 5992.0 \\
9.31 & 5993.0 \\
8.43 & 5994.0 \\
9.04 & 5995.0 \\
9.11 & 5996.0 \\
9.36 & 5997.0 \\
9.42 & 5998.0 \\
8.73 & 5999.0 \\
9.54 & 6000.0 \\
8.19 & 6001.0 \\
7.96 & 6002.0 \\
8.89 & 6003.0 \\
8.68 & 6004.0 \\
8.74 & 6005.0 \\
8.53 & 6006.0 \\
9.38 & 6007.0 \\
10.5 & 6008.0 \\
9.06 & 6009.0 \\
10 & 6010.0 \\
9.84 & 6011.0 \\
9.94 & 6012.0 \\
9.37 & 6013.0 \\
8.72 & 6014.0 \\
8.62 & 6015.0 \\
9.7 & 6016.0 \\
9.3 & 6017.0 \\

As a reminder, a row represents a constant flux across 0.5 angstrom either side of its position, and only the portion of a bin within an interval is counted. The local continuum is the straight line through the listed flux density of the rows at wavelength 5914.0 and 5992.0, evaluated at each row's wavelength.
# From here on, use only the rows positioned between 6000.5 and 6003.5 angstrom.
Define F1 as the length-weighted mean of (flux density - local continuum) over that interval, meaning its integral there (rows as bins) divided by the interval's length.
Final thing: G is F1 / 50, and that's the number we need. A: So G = -0.017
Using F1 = -0.84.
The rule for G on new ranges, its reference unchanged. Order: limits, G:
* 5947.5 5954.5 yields -0.007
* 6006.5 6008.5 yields 0.015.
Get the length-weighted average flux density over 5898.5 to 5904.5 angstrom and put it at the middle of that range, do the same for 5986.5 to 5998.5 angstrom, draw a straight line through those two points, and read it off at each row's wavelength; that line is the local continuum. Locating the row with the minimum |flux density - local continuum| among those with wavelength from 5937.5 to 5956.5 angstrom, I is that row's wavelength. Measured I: 5951.0 angstrom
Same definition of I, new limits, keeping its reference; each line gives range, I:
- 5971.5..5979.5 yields 5975.0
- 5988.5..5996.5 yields 5993.0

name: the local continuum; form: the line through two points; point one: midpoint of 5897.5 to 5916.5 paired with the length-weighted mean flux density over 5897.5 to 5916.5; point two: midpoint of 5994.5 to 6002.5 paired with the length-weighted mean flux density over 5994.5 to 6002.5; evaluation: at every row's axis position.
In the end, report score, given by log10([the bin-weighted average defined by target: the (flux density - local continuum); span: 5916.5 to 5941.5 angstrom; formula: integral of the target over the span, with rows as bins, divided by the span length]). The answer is -1.06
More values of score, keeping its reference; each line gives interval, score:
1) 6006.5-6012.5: -0.05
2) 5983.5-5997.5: -0.27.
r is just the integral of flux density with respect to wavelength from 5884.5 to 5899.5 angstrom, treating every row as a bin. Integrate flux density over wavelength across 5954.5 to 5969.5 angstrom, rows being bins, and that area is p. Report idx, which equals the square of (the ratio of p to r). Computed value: 1.36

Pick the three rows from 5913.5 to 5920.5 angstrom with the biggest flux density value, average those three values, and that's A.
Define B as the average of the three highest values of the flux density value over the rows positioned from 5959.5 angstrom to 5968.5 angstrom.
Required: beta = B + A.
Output 18.8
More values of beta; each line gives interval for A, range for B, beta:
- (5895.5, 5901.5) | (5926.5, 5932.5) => 19.2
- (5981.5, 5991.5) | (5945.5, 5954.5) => 20.0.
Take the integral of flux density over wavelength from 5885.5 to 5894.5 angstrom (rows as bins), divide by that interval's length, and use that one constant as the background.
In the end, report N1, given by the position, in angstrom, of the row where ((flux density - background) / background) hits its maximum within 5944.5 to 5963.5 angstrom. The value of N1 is 5950.0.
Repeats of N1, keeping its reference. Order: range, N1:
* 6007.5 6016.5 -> 6008.0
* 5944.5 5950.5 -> 5950.0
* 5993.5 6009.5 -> 6008.0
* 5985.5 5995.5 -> 5987.0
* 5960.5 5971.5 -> 5965.0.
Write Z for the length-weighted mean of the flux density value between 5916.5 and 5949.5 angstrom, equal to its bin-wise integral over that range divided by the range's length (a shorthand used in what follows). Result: 9.07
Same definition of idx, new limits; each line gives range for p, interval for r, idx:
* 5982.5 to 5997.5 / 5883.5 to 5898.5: 1.61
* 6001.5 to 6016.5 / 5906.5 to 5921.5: 1.05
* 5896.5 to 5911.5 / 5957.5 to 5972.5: 1.02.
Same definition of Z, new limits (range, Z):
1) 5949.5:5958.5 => 8.71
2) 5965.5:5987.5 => 9.00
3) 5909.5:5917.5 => 9.13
